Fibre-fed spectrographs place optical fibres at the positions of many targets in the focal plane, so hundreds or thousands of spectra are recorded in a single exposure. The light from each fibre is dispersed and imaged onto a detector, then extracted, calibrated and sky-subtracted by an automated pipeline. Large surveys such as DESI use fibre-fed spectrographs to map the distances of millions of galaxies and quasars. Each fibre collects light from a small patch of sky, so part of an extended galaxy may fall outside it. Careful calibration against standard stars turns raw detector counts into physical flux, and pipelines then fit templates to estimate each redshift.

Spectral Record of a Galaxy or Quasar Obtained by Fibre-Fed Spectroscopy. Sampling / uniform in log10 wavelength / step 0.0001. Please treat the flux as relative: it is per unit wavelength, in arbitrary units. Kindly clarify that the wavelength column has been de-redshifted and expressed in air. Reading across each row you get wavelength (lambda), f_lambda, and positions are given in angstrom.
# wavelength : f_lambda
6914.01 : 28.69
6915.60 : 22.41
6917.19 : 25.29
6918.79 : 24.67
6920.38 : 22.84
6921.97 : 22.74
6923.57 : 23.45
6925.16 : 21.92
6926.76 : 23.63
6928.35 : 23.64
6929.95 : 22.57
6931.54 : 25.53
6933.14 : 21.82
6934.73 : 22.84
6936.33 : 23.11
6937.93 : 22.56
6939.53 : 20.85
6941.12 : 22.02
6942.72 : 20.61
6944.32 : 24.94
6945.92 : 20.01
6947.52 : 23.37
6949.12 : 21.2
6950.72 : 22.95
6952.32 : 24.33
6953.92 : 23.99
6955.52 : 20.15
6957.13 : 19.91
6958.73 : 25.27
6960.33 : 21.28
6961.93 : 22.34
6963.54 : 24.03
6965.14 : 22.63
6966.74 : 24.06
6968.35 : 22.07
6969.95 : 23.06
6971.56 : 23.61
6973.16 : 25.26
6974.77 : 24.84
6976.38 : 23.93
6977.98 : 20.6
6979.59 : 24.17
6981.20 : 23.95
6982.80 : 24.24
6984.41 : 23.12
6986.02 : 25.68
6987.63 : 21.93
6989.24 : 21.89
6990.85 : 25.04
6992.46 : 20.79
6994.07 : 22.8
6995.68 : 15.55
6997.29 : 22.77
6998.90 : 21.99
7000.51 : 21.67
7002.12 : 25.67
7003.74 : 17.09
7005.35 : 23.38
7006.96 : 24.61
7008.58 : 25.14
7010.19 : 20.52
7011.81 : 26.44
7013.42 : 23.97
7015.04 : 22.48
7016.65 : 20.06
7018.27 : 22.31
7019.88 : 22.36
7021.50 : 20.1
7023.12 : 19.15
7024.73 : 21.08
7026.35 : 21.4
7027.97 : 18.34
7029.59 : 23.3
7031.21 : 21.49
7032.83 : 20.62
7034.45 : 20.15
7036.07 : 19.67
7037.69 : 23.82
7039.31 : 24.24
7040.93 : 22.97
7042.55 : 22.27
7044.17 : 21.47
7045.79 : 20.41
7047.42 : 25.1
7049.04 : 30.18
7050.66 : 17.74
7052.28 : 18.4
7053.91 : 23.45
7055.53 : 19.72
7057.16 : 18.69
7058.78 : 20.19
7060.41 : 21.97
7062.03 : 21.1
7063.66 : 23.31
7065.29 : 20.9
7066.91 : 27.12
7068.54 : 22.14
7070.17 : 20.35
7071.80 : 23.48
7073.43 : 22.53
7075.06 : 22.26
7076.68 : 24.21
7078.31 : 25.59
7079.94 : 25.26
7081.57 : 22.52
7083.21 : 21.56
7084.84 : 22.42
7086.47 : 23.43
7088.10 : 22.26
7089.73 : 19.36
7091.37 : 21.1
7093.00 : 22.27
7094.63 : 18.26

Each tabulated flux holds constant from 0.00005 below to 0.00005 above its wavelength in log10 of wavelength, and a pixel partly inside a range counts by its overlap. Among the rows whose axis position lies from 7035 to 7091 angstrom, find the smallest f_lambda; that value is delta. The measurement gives 17.74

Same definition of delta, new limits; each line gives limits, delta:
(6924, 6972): 19.91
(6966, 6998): 15.55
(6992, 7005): 15.55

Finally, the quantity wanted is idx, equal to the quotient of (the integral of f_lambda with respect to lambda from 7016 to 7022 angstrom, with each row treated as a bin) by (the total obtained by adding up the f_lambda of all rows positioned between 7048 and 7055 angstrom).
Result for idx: 1.42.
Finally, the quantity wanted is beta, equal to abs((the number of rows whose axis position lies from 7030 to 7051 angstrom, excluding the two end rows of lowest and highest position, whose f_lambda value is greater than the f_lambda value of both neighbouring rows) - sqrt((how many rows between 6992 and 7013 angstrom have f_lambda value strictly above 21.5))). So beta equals 1.0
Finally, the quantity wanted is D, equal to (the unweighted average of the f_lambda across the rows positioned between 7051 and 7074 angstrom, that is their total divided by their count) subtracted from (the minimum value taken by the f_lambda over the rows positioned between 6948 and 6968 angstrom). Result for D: -2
